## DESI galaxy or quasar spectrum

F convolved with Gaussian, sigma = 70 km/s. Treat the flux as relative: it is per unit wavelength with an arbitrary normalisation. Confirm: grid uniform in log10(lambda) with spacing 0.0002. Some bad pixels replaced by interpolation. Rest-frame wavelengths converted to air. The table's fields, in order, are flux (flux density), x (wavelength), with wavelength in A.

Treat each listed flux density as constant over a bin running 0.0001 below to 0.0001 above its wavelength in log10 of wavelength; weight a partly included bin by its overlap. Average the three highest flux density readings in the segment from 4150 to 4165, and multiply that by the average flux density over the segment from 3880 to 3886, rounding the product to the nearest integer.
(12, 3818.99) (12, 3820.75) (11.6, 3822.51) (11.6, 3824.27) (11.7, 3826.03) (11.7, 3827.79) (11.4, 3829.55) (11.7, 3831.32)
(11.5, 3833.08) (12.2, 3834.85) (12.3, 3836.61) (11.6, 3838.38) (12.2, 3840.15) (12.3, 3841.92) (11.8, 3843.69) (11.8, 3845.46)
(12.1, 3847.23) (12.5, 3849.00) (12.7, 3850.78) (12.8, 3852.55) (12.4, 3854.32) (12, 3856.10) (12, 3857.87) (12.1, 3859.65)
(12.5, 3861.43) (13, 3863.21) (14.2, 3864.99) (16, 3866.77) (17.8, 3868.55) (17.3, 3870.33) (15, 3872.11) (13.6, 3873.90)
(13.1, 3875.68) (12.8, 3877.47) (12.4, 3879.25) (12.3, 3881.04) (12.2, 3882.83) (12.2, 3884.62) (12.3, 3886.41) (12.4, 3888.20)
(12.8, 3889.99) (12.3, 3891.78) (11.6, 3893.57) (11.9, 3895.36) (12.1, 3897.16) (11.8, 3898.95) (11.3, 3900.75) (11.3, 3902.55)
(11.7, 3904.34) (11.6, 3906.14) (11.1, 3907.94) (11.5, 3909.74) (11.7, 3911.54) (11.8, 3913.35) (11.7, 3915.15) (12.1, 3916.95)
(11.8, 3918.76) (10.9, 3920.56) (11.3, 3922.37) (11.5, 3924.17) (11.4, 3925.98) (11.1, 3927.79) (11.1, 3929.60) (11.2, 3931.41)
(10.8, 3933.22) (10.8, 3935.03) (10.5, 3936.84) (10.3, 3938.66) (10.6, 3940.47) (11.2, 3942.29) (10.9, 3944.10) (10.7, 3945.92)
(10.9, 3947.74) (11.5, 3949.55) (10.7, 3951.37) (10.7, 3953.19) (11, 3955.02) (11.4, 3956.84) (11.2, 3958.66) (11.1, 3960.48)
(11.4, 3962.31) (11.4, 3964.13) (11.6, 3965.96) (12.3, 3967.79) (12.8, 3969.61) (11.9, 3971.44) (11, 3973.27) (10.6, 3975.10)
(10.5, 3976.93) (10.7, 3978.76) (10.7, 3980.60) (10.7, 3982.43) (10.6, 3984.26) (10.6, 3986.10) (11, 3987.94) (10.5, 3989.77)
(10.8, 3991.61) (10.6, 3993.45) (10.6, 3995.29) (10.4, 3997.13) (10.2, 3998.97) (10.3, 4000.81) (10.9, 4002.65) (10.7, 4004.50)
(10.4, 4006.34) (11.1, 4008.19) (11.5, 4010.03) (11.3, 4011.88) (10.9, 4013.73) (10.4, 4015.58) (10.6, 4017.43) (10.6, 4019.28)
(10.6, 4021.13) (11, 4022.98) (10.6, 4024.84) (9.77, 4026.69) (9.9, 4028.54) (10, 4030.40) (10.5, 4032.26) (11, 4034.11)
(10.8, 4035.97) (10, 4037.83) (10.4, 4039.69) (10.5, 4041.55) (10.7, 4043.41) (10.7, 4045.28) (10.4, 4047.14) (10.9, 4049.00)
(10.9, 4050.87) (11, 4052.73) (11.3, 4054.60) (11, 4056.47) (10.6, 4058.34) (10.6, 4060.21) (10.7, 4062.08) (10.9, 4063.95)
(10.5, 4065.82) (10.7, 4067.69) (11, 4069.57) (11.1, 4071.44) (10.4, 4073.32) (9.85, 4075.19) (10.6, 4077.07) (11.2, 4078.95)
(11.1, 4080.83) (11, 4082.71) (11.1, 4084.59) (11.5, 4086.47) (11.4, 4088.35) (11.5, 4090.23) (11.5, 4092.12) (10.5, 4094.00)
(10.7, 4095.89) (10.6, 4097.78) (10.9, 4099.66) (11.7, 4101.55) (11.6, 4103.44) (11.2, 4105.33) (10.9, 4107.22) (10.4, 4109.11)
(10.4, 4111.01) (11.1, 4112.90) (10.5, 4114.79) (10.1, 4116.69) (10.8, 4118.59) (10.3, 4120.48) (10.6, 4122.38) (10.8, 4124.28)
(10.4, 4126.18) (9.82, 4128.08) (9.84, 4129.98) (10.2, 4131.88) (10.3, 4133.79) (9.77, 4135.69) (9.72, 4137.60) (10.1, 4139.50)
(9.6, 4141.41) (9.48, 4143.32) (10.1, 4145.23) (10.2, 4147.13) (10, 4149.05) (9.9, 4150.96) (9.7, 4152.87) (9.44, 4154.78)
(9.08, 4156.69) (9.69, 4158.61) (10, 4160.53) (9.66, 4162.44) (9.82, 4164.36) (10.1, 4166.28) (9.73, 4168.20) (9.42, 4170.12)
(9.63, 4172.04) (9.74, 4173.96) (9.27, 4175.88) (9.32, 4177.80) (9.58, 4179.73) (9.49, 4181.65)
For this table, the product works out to 121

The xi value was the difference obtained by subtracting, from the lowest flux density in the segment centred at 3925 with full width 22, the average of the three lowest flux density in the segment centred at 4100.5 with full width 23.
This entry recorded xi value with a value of 0.37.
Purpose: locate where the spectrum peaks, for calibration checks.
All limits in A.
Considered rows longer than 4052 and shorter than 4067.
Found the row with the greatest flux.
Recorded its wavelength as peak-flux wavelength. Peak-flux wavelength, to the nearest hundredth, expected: 4054.60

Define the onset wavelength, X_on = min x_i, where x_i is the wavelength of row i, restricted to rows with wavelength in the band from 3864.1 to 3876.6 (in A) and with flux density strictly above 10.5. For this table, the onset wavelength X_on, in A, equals 3864.99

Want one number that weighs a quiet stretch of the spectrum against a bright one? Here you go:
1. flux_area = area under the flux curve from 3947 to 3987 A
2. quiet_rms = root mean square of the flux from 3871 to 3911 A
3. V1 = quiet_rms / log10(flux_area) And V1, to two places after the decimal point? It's 4.63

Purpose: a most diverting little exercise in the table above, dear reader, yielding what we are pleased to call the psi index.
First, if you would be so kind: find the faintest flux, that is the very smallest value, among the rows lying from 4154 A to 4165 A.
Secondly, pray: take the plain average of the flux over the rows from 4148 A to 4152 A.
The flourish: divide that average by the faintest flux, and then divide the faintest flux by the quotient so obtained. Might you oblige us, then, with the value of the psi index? 8.3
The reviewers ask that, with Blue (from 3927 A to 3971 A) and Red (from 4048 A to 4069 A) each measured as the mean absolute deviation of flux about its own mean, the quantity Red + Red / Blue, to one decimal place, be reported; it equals 0.7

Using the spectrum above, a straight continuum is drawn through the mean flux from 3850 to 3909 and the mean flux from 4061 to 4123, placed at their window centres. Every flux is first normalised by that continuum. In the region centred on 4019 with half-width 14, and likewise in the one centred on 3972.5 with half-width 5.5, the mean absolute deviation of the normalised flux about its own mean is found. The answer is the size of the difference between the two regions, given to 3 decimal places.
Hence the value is 0.037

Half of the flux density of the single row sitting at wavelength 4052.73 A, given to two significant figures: 5.5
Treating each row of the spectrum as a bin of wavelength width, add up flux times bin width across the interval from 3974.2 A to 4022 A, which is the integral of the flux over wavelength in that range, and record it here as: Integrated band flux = 511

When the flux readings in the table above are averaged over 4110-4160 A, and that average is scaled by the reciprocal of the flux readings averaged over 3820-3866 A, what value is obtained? 0.83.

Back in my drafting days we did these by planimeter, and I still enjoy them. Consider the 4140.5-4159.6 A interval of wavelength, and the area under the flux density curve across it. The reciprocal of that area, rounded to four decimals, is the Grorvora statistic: 0.0054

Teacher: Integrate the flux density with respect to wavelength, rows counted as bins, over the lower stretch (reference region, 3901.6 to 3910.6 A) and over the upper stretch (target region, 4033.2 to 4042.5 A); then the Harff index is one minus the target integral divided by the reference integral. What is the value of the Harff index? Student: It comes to 0.048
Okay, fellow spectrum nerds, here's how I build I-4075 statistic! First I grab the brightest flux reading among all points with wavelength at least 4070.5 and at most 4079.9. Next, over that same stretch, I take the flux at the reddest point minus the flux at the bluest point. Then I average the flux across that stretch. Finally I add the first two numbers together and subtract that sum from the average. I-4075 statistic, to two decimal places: -0.67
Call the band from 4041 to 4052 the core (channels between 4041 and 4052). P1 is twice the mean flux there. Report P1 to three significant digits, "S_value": 21.4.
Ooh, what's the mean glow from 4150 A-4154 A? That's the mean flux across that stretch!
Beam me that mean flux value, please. 9.8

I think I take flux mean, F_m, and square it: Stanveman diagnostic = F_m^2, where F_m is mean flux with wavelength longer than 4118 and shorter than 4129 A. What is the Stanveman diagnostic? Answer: 109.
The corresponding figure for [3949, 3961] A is 123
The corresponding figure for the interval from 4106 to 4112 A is 112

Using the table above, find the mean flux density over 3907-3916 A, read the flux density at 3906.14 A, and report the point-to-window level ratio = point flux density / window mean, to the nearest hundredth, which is 1.00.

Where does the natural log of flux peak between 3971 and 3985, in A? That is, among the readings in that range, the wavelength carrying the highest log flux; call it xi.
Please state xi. 3971.44 A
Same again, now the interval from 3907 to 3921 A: 3916.95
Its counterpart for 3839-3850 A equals 3849.00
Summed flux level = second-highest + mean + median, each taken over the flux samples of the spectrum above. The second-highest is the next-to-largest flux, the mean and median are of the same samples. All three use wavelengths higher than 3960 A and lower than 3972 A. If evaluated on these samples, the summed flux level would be 36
